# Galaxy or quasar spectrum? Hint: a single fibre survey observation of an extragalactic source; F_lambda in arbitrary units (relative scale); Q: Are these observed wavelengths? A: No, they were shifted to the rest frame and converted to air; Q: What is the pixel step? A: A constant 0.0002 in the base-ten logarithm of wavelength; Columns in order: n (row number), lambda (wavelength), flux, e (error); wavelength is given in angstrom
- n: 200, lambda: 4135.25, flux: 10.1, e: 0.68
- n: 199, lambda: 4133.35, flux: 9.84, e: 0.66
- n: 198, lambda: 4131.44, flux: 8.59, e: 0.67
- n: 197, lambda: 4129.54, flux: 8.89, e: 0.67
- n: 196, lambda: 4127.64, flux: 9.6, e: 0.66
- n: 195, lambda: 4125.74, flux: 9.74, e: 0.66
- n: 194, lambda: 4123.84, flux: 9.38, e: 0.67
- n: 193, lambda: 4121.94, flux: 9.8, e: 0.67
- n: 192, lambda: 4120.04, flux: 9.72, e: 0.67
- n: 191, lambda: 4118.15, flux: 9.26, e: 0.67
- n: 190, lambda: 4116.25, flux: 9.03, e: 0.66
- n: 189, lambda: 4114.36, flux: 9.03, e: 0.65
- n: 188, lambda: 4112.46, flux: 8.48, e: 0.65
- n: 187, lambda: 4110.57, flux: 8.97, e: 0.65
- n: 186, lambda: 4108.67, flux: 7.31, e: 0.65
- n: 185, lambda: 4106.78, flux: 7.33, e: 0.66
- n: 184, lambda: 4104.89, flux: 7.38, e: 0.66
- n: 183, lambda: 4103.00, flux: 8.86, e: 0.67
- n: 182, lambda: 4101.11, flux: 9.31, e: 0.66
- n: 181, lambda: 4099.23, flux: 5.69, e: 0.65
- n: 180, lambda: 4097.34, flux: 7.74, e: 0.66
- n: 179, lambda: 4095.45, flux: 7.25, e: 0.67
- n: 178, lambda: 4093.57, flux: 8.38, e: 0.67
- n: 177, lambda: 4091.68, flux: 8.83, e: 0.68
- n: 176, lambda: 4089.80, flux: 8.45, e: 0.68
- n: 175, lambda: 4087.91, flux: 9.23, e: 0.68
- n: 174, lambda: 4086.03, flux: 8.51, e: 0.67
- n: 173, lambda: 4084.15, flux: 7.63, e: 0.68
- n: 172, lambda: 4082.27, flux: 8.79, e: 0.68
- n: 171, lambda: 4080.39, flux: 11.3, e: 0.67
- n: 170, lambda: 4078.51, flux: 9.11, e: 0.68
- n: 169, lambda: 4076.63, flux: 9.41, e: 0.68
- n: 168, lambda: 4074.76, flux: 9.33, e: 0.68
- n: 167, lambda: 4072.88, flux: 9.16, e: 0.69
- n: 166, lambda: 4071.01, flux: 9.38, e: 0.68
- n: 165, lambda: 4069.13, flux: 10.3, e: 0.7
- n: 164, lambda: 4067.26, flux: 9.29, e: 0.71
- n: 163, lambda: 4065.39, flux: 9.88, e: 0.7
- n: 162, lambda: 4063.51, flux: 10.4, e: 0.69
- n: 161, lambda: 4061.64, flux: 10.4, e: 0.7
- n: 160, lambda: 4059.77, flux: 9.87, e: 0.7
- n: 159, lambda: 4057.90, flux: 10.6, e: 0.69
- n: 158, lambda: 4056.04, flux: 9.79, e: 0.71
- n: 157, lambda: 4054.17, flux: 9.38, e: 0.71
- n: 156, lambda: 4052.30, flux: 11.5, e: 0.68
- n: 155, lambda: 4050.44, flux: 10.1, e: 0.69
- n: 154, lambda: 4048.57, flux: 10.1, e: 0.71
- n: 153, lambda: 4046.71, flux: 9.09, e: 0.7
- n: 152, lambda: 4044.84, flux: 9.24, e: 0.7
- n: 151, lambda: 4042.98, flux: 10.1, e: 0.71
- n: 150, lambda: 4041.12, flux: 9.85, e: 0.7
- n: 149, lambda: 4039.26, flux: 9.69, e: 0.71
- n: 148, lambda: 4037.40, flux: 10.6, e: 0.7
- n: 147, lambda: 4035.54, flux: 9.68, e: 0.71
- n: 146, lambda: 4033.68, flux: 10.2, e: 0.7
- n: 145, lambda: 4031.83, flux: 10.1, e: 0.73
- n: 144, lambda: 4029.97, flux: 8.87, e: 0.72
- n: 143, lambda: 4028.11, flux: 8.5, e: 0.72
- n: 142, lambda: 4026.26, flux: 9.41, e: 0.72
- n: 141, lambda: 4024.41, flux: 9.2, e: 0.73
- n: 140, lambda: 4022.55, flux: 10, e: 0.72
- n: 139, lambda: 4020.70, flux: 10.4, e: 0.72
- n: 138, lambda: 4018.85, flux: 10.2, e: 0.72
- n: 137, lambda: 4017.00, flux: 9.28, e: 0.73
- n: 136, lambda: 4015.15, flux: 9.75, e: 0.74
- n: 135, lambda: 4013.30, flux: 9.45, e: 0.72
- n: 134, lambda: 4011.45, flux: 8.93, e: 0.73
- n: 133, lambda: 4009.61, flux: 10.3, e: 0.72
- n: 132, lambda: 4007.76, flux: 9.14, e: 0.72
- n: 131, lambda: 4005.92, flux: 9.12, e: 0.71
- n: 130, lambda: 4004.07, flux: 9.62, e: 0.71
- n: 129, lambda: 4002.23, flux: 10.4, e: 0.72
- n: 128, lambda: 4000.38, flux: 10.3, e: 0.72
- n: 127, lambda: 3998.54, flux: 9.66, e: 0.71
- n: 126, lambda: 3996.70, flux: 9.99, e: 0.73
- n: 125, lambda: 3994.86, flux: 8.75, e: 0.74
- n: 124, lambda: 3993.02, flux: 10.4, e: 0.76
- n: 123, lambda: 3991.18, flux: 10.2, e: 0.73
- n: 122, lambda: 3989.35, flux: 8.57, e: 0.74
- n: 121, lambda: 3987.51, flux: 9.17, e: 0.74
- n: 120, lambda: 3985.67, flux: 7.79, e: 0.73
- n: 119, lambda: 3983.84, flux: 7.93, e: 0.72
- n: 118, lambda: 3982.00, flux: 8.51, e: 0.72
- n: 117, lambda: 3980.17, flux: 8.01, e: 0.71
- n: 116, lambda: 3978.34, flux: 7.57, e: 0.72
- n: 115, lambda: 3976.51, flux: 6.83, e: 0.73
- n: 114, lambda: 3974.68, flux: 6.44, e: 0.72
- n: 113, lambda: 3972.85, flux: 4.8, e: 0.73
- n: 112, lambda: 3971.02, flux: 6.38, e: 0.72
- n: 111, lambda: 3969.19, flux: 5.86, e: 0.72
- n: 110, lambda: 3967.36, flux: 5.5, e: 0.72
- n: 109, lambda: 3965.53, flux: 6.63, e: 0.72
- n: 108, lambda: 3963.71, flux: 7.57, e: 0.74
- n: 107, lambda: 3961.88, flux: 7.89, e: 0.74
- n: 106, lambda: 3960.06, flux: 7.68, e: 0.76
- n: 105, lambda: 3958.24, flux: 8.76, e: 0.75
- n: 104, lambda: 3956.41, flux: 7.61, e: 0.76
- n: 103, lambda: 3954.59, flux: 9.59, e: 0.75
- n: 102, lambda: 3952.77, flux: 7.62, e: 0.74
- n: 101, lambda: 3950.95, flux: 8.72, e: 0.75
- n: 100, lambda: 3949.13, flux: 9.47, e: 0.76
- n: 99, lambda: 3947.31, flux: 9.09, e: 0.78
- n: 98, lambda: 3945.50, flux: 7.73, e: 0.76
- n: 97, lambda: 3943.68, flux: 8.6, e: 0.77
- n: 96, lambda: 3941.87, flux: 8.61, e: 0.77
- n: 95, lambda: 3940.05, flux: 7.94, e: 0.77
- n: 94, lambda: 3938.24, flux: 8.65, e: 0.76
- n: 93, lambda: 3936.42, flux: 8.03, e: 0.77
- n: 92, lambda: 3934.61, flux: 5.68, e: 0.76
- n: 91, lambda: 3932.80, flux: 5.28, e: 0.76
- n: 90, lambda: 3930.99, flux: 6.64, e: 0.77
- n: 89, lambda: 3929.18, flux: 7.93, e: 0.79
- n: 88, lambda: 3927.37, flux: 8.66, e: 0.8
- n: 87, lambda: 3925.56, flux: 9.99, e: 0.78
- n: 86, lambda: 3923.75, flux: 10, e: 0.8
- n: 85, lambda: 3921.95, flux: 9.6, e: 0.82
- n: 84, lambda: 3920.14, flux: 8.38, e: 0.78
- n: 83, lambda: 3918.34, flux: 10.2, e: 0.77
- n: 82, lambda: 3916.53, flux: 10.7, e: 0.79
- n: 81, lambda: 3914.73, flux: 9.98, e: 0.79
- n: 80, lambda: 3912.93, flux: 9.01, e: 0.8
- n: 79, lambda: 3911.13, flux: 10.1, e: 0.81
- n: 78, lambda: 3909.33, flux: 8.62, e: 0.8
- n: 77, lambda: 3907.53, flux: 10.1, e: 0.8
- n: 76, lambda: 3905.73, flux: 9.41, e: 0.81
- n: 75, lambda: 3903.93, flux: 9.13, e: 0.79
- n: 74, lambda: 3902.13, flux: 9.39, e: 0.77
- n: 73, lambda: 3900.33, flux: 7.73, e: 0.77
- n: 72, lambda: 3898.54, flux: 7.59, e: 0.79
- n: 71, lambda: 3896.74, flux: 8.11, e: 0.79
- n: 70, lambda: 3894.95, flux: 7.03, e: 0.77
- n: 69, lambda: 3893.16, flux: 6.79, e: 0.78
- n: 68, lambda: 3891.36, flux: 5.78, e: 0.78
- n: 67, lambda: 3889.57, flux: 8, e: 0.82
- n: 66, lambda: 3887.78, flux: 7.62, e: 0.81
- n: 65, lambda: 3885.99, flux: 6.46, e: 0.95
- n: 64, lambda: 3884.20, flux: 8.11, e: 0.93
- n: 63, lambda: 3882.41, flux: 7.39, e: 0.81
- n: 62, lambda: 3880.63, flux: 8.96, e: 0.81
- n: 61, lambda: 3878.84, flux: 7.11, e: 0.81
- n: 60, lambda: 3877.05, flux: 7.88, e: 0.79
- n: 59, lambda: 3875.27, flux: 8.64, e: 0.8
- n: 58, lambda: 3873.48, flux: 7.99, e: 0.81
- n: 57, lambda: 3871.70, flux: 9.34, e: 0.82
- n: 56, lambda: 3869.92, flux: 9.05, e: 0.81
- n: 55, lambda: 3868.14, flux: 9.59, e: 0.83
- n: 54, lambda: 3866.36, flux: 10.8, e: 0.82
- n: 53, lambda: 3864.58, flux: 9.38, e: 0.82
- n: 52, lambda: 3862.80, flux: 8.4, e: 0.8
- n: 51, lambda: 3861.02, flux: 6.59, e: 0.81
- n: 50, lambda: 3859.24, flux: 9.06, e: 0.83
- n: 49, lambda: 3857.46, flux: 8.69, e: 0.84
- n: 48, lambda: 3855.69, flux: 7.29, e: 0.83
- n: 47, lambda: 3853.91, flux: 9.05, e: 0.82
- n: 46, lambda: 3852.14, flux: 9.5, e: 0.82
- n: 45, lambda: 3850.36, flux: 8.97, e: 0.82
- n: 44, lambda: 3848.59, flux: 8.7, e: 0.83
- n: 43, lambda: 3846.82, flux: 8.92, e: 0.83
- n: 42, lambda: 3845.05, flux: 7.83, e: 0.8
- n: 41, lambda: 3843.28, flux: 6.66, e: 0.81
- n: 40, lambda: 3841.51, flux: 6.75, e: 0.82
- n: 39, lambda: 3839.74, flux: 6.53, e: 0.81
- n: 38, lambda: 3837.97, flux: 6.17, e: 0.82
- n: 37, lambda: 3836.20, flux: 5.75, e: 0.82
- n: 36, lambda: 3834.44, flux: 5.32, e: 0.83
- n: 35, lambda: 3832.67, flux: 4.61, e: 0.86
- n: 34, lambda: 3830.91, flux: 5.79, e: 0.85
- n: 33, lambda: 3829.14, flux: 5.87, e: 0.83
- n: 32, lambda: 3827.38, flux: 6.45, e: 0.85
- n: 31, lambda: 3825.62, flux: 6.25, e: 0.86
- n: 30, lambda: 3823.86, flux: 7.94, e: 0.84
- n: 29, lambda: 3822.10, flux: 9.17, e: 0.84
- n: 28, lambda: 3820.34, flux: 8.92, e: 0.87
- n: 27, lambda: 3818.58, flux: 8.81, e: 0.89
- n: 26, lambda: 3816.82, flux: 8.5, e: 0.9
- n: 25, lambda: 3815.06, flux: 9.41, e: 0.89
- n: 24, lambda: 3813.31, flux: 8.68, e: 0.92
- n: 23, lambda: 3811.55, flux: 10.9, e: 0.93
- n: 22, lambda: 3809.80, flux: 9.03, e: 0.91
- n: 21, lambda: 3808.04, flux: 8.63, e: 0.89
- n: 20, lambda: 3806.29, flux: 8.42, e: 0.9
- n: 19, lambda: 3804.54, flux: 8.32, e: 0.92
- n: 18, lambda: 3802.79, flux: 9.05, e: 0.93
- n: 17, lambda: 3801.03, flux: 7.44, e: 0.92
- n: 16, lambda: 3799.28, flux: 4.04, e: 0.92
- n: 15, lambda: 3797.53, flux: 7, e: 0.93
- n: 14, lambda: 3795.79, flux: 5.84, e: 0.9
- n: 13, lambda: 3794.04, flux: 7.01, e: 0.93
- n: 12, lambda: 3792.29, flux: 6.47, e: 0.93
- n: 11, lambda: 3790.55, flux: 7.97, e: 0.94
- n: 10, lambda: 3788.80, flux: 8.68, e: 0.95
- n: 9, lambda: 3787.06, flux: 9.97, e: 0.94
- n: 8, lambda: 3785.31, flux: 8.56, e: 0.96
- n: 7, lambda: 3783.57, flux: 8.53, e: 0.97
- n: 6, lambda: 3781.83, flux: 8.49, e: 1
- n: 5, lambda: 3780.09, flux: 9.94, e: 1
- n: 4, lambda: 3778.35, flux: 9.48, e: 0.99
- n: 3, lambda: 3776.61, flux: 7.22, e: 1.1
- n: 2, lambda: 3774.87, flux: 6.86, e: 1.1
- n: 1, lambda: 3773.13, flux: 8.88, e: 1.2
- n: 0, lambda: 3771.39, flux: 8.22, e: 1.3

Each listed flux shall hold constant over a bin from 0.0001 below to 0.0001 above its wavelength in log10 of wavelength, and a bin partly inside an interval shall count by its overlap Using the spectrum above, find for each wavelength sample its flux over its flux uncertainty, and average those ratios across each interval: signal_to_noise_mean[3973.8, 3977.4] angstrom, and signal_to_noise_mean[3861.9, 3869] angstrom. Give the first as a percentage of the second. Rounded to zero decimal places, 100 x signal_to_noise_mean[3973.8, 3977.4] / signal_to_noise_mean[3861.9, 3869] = 78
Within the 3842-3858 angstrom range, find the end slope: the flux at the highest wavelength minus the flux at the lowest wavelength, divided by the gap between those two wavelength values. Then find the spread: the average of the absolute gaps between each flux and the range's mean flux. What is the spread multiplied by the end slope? 0.11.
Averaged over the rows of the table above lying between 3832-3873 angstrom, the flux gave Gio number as 8.0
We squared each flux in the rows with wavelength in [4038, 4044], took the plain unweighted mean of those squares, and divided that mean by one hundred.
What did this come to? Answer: 1.0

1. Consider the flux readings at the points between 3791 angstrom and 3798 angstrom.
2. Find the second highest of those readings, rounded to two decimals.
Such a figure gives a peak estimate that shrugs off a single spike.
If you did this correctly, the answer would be 7.00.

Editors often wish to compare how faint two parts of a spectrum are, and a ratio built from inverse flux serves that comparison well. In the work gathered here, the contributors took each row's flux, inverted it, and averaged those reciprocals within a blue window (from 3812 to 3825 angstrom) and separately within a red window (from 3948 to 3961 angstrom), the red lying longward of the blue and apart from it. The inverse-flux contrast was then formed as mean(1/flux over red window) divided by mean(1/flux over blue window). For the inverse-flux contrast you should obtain 1.04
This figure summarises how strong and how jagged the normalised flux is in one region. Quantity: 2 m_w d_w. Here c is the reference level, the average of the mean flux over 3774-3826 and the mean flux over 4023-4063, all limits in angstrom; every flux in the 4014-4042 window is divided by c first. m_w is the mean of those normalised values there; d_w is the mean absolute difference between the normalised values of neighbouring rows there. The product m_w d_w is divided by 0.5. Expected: 0.139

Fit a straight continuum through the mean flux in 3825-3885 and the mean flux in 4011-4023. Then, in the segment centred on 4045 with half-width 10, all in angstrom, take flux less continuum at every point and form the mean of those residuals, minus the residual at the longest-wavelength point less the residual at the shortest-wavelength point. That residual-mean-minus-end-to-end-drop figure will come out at 0.4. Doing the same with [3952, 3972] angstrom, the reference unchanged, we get -0.2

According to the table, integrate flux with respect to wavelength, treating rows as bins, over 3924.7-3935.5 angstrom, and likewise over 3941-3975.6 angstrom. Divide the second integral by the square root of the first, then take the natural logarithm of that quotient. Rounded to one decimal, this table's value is 3.4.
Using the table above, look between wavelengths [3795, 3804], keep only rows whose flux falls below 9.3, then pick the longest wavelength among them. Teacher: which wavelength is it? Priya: 3802.79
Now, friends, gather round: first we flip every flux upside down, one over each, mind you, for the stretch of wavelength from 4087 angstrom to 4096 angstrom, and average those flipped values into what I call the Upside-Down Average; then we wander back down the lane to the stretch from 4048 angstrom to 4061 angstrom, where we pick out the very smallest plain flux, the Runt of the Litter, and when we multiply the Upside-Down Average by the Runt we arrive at 1.1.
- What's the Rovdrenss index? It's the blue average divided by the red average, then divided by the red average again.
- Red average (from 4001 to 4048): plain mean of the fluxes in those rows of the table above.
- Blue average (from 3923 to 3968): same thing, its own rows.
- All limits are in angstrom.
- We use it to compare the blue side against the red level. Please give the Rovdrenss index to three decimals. 0.086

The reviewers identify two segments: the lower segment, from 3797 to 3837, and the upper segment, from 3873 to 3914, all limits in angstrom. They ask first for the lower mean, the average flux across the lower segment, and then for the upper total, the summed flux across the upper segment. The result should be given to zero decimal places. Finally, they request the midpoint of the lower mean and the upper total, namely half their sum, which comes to 97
